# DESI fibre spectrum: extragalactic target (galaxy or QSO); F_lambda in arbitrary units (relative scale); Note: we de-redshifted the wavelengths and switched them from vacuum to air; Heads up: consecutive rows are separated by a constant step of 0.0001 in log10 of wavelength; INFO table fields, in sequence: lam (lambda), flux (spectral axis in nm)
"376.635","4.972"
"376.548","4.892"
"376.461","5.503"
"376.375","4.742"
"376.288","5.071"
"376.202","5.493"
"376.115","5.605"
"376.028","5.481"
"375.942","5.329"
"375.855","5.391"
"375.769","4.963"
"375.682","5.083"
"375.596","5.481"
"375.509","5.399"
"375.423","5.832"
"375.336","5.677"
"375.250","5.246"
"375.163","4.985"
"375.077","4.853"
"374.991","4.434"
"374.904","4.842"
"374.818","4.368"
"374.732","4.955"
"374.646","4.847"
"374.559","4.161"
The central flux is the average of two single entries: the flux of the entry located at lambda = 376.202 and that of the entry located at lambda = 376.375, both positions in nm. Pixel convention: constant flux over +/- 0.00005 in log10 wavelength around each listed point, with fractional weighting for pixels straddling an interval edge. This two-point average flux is 5.12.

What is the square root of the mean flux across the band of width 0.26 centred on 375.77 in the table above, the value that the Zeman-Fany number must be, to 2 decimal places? 2.27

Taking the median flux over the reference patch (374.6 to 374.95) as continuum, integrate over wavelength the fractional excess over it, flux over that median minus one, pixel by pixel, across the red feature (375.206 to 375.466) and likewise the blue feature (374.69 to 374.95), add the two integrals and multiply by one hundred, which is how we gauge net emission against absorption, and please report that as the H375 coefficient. 3.3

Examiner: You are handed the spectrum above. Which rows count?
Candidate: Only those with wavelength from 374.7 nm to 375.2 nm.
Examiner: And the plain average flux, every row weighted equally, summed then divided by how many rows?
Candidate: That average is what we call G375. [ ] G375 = 4.7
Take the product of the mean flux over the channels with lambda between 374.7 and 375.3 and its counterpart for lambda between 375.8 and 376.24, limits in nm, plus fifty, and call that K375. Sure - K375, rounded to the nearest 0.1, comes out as 76.3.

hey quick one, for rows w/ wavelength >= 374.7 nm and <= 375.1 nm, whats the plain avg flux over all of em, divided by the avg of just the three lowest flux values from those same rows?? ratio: 1.03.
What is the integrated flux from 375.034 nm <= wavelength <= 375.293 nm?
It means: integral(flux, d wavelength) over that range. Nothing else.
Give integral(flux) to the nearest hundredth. 1.30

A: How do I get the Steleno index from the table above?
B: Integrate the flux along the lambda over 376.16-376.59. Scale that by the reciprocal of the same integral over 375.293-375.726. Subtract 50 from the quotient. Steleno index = -49.1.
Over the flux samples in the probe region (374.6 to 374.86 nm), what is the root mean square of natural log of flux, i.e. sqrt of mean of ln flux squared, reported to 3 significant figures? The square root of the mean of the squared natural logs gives 1.55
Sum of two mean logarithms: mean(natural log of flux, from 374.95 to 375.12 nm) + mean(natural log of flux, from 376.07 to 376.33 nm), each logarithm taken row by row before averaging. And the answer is 3.22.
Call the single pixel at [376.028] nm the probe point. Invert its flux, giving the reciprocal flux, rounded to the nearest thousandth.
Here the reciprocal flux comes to 0.182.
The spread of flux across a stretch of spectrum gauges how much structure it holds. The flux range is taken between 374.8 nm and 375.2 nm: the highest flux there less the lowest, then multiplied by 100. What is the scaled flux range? 62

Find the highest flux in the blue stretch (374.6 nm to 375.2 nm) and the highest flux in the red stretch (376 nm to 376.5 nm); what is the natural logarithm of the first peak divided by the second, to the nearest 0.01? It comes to -0.12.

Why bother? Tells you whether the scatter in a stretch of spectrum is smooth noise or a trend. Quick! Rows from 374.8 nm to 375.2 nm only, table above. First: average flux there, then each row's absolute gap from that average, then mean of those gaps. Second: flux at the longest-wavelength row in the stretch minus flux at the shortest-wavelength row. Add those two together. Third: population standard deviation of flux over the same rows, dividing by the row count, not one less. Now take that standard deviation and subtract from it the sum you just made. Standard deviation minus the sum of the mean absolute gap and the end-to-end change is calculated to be -0.6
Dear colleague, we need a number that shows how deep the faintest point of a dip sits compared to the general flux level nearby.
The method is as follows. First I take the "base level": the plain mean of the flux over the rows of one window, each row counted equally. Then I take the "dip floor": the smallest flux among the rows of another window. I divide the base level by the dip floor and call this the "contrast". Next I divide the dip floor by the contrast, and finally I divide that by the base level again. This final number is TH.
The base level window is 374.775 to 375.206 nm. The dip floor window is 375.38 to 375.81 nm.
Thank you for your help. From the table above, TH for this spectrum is 1.1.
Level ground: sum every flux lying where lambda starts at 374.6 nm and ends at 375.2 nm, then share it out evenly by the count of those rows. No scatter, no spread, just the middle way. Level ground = 4.75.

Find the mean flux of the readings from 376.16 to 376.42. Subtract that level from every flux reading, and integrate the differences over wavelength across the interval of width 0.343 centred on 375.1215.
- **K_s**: -0.08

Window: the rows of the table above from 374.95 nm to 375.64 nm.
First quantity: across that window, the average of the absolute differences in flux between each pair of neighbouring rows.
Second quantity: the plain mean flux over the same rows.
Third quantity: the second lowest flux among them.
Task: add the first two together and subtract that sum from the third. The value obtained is -0.66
